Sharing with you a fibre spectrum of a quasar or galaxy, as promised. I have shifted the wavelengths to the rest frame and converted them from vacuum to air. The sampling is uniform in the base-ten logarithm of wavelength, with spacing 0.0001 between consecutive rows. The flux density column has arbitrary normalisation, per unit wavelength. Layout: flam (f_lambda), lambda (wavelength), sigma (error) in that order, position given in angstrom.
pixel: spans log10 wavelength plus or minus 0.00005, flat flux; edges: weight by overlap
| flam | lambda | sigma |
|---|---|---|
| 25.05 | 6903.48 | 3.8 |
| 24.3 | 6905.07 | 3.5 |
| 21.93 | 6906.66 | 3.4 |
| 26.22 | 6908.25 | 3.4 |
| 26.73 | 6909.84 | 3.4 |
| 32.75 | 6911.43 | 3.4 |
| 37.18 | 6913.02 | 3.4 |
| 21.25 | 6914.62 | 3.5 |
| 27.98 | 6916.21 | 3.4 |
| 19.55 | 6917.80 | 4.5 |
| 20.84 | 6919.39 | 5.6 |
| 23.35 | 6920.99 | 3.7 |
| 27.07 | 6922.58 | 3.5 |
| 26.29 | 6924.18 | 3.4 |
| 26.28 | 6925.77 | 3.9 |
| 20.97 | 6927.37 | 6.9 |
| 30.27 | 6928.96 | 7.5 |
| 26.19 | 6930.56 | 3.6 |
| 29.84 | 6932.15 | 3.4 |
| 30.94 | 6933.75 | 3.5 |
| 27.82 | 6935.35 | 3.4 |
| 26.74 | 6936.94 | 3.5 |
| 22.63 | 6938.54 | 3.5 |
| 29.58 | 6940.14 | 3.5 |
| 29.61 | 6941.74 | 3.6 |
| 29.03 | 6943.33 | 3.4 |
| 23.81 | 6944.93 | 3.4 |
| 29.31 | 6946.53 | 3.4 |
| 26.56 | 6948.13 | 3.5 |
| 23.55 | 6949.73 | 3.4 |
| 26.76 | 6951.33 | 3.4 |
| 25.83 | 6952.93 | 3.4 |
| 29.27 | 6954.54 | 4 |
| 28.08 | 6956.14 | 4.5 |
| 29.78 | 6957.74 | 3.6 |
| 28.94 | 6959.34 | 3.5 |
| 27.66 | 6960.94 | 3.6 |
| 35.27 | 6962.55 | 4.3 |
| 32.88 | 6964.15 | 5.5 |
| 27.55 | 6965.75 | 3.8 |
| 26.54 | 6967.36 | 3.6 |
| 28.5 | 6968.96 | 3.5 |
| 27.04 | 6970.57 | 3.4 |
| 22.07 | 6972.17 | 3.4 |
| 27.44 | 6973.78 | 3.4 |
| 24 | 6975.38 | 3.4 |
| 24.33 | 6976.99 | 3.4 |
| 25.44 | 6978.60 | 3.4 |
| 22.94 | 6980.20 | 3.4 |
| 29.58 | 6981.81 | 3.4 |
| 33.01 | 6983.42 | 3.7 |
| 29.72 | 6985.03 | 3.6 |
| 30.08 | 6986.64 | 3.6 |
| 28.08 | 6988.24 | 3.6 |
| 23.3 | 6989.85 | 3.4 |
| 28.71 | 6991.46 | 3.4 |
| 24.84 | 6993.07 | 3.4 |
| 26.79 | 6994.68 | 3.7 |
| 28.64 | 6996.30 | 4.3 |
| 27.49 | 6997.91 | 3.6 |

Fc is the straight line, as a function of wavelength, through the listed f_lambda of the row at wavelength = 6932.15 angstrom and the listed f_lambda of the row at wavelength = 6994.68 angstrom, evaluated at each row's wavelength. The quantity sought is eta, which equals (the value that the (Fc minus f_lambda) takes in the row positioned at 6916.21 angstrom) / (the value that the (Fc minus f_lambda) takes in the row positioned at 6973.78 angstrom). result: 7.1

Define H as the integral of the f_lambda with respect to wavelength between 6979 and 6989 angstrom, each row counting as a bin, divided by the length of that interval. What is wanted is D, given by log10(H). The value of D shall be 1.46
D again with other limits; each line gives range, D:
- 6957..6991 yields 1.44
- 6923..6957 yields 1.43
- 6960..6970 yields 1.47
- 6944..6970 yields 1.45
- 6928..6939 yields 1.44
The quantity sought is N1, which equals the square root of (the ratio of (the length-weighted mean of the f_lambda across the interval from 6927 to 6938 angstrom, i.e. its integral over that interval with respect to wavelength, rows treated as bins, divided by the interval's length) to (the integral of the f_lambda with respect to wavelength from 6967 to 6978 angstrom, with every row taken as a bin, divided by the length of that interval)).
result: 1.04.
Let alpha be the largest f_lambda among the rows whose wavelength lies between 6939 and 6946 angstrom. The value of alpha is 29.61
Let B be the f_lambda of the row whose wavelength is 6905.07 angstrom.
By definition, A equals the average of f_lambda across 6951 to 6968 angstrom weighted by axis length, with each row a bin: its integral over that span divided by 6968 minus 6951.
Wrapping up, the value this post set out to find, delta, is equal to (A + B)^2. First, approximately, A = 29.04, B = 24.3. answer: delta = 2845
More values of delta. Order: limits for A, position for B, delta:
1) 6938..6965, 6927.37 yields 2418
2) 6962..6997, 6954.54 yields 3225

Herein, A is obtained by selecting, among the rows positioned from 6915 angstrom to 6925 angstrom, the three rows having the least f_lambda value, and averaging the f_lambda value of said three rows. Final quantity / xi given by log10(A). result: 1.33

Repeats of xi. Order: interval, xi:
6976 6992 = 1.37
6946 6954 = 1.40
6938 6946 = 1.40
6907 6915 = 1.39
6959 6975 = 1.40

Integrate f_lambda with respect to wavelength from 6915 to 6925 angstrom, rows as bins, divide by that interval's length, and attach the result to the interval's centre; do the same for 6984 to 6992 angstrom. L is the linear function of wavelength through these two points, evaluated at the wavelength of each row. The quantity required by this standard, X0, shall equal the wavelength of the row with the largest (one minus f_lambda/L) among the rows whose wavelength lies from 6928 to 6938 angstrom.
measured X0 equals 6930.56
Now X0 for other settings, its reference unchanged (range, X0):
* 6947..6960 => 6949.73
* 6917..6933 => 6917.80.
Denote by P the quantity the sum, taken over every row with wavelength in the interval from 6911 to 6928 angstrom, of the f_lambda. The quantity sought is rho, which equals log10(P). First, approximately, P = 284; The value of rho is 2.45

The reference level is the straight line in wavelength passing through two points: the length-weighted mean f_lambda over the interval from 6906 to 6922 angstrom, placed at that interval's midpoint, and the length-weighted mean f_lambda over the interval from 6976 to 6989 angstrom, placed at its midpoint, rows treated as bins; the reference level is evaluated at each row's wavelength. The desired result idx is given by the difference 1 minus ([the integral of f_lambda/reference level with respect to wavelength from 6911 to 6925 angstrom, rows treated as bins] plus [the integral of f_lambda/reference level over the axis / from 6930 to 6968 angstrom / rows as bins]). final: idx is -53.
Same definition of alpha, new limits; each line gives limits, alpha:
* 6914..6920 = 27.98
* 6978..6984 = 33.01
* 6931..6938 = 30.94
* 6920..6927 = 27.07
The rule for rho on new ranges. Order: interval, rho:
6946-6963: 2.49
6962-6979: 2.48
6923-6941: 2.47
